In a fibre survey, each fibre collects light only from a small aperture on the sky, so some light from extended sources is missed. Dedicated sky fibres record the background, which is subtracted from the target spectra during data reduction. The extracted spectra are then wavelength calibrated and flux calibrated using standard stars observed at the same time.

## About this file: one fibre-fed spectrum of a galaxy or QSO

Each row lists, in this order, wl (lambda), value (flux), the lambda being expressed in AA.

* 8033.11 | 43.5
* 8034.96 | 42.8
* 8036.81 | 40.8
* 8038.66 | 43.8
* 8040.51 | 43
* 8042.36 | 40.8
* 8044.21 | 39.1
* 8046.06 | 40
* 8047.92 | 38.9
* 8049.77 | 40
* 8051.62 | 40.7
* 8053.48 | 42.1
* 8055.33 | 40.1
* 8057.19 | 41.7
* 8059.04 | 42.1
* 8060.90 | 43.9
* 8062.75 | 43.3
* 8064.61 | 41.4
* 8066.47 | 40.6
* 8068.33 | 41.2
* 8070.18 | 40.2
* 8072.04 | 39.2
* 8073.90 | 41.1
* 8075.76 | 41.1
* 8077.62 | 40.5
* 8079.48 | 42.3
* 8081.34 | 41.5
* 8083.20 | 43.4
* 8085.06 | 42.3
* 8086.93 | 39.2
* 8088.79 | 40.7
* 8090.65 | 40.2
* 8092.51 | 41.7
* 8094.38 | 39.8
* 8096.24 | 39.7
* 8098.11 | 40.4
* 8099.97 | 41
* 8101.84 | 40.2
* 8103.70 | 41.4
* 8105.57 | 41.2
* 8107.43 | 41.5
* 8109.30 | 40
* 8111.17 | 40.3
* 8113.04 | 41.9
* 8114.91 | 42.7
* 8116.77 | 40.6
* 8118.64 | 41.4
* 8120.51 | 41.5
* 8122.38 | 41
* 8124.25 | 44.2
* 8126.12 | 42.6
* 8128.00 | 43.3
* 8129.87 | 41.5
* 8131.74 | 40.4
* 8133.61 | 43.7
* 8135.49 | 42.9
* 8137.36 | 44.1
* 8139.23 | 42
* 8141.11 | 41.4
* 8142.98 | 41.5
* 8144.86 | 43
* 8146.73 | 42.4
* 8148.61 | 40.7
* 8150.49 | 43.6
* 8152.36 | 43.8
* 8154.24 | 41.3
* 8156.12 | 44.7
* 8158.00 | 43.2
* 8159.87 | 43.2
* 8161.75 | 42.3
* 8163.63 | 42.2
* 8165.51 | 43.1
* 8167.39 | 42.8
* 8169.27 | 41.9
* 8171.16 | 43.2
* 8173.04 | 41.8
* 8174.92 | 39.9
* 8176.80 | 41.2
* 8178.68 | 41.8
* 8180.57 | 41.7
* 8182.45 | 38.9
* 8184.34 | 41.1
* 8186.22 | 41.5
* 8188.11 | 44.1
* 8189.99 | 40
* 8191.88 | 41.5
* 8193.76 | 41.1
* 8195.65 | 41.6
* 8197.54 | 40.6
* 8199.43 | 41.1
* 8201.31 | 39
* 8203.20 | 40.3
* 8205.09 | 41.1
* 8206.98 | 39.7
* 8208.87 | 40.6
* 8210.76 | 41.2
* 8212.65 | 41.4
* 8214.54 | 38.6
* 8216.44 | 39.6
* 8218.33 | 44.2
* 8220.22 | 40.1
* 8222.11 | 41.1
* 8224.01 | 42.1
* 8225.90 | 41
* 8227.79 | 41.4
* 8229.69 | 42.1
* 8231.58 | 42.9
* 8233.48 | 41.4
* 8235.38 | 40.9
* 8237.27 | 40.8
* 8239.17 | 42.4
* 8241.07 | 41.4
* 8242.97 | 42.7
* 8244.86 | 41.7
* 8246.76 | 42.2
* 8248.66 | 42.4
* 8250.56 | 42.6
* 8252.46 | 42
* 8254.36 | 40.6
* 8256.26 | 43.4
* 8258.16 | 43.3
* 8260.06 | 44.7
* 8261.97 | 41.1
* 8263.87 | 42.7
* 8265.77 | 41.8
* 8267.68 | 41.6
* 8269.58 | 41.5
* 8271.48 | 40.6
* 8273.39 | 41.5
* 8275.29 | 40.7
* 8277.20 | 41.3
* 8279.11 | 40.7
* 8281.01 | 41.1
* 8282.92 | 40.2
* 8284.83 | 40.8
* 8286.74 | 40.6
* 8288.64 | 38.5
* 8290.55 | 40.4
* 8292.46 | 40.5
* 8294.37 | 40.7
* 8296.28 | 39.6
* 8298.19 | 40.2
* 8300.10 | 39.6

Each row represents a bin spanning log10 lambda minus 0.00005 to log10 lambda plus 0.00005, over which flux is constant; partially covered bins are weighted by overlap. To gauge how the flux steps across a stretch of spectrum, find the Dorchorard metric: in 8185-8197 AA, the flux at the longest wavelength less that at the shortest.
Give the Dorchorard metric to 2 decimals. 0.10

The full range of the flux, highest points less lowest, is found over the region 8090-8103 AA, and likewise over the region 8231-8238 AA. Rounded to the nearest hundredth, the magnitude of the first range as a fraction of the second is 0.95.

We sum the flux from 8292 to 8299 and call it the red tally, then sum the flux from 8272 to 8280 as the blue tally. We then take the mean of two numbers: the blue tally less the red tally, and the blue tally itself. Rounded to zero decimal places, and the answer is 84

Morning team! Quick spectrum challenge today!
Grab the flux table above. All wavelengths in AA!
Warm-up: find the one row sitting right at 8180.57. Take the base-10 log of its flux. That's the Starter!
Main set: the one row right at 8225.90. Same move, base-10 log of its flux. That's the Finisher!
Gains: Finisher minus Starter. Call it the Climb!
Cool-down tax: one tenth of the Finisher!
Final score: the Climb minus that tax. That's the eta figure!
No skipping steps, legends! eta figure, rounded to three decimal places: -0.169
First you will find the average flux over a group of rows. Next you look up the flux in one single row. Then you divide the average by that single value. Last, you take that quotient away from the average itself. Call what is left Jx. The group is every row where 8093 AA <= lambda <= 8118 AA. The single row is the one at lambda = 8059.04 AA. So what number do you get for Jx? 39.9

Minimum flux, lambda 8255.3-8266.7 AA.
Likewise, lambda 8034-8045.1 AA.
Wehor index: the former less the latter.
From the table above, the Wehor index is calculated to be 2.0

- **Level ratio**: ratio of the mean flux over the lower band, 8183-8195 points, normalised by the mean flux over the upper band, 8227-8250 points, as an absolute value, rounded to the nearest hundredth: 0.99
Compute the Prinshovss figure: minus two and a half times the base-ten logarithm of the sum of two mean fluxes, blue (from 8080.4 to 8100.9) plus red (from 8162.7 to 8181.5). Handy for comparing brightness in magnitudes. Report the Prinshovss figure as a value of -4.80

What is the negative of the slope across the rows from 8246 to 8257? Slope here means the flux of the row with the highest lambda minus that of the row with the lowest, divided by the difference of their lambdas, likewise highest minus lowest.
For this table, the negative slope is -0.13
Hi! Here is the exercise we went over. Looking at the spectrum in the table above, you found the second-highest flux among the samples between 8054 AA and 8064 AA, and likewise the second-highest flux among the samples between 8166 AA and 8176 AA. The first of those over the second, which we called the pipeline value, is 1.01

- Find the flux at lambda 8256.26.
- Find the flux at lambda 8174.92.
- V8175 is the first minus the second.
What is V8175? 3.5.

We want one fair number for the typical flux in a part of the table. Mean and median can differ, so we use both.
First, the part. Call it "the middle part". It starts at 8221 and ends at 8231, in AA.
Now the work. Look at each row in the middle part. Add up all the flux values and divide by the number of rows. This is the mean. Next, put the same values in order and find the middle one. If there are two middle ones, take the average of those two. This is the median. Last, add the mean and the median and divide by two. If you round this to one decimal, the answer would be 41.5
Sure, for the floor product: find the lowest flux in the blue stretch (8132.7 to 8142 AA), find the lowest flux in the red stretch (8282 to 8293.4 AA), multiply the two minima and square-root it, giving 39.9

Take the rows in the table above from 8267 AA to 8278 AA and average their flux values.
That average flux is 41.2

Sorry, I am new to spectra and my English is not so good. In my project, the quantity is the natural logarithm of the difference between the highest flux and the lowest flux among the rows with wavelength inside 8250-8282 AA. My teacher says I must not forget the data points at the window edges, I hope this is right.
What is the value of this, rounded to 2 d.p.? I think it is 1.41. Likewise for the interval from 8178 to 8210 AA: 1.65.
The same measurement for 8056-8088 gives 1.55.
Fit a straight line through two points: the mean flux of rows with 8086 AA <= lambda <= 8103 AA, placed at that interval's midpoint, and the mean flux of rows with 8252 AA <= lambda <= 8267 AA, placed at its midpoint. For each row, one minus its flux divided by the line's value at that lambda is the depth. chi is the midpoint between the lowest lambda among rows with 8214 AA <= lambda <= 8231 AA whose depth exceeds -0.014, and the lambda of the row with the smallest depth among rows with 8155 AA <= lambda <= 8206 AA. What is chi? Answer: 8185.3 AA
